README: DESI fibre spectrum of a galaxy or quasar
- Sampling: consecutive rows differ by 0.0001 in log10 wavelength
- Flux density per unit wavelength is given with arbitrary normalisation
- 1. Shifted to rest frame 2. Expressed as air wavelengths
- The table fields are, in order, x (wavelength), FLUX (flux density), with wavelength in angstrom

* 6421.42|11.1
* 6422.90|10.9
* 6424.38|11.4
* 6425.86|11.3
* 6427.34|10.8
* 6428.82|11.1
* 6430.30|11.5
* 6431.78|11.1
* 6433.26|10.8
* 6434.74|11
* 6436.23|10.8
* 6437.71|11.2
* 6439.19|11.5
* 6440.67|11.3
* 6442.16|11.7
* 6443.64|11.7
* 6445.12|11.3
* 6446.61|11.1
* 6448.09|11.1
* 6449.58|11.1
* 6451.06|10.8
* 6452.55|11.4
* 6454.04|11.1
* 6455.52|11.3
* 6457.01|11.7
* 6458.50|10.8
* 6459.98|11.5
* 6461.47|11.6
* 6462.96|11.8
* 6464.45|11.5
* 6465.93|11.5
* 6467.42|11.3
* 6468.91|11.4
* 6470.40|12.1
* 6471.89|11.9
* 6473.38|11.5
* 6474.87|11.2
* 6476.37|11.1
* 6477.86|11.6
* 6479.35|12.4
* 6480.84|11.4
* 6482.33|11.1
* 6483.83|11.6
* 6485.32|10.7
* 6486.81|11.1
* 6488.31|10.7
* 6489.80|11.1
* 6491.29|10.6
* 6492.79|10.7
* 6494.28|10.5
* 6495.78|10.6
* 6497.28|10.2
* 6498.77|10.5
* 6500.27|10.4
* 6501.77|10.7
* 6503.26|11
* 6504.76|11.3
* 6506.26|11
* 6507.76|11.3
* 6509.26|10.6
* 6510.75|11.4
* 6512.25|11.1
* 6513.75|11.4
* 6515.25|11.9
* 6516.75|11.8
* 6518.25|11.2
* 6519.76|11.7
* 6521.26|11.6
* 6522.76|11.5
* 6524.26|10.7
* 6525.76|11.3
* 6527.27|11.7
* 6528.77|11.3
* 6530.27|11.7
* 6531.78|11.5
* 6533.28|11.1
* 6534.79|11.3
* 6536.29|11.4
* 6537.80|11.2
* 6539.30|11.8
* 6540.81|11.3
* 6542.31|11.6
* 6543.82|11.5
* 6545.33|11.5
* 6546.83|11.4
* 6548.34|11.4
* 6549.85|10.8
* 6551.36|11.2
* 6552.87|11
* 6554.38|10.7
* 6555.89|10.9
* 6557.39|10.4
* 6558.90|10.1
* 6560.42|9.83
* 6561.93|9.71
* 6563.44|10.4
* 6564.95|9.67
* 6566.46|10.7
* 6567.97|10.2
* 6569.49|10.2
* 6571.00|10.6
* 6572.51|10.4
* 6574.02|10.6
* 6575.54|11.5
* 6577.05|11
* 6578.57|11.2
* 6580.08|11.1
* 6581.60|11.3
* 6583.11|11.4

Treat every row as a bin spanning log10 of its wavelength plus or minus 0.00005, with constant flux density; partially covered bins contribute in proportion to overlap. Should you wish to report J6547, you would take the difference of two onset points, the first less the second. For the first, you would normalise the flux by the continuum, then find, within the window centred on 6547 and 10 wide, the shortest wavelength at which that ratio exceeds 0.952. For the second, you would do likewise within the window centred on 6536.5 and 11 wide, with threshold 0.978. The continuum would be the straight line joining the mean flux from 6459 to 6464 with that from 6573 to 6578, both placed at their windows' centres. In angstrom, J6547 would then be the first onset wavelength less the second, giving 10.5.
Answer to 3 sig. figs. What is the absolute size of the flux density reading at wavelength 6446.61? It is 11.1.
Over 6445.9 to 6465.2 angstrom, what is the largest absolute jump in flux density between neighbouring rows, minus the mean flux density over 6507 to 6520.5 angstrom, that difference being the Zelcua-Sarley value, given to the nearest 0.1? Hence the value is -10.5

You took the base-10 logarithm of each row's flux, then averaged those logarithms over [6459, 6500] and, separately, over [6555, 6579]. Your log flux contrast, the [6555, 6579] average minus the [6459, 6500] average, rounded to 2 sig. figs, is -0.031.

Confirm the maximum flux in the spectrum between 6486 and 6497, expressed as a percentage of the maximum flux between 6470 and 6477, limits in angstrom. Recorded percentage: 92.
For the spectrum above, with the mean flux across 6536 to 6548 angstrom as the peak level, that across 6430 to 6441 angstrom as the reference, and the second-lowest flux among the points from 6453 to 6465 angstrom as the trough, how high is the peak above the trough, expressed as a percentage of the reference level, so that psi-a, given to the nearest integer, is 3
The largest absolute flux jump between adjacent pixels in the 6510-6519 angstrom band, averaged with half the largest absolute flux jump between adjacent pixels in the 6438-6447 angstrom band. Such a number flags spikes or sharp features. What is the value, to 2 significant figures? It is 0.40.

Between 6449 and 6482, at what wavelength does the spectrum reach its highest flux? 6479.35 angstrom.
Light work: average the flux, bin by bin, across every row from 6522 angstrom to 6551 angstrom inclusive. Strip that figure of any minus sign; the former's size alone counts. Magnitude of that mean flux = 11.4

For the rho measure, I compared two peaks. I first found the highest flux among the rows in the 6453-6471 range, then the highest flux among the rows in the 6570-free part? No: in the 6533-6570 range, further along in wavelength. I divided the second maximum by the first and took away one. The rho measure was -0.025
